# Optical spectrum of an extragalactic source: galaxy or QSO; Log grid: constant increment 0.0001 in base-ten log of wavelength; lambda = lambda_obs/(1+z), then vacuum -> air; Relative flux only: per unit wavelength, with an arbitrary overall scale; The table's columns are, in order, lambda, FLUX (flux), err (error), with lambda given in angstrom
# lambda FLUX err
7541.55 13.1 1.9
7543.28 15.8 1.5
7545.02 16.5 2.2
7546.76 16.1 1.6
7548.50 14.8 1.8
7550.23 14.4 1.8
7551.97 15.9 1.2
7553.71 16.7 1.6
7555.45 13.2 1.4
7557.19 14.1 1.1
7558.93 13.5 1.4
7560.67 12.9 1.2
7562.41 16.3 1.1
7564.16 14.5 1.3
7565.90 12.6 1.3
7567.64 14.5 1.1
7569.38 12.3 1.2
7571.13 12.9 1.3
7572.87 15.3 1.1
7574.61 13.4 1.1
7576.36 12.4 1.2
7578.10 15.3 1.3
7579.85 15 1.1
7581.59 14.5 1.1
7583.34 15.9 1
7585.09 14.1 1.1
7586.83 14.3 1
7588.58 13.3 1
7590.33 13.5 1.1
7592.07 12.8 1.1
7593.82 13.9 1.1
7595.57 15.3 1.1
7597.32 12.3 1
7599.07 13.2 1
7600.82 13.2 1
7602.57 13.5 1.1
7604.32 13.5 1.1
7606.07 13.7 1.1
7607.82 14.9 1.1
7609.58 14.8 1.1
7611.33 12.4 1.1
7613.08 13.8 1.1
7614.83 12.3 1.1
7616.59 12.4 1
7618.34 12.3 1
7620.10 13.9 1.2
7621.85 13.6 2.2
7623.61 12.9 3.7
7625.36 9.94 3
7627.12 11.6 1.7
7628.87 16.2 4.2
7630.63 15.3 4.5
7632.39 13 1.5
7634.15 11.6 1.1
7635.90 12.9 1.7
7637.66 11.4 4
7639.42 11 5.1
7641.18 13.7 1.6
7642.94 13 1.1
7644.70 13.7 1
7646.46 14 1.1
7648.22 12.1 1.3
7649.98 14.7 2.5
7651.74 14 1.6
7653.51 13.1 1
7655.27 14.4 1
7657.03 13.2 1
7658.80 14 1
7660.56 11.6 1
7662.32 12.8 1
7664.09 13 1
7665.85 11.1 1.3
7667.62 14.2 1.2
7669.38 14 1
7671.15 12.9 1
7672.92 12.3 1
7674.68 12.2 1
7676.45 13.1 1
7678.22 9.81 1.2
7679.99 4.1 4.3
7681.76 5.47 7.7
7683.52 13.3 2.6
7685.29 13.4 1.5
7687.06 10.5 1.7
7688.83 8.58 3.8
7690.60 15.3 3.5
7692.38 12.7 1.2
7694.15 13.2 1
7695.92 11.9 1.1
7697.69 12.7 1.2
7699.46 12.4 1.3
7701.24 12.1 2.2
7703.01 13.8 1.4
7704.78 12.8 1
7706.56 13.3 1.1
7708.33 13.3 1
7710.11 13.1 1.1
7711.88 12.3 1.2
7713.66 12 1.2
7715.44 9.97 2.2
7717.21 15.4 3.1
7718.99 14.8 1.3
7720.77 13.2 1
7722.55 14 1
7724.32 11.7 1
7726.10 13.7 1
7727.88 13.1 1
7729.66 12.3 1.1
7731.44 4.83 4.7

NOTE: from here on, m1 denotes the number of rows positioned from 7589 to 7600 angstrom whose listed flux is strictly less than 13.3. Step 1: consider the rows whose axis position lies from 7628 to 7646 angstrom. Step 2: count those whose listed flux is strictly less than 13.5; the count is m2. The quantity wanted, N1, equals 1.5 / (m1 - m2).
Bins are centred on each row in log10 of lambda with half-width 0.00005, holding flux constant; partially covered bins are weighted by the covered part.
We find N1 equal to -0.5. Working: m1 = 3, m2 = 6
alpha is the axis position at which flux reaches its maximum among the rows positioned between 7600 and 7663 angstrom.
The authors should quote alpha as 7628.87 angstrom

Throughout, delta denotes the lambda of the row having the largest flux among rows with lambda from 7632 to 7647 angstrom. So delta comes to 7646.46 angstrom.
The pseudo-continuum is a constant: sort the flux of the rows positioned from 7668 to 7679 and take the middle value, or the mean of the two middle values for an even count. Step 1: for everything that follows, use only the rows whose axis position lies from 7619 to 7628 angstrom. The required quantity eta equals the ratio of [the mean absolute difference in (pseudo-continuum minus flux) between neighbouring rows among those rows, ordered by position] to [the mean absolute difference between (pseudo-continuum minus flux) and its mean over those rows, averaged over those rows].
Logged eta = 1.1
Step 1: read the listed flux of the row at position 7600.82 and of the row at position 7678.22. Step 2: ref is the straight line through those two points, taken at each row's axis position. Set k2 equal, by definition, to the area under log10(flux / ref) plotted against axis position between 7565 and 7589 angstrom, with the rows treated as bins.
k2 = -0.2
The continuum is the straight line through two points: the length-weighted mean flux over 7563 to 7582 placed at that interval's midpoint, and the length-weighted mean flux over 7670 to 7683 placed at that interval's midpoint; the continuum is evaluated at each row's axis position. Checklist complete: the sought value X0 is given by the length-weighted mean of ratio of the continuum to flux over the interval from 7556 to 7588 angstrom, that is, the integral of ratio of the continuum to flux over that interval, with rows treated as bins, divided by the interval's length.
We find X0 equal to 1.00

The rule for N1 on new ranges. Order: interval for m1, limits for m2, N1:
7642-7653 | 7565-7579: -0.5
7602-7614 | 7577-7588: 1.5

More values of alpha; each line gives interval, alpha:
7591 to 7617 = 7595.57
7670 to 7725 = 7717.21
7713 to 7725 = 7717.21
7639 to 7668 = 7649.98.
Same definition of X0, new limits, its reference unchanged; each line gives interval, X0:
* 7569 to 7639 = 0.96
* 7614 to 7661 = 0.90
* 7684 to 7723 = 0.73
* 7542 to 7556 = 0.96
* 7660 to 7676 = 0.83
